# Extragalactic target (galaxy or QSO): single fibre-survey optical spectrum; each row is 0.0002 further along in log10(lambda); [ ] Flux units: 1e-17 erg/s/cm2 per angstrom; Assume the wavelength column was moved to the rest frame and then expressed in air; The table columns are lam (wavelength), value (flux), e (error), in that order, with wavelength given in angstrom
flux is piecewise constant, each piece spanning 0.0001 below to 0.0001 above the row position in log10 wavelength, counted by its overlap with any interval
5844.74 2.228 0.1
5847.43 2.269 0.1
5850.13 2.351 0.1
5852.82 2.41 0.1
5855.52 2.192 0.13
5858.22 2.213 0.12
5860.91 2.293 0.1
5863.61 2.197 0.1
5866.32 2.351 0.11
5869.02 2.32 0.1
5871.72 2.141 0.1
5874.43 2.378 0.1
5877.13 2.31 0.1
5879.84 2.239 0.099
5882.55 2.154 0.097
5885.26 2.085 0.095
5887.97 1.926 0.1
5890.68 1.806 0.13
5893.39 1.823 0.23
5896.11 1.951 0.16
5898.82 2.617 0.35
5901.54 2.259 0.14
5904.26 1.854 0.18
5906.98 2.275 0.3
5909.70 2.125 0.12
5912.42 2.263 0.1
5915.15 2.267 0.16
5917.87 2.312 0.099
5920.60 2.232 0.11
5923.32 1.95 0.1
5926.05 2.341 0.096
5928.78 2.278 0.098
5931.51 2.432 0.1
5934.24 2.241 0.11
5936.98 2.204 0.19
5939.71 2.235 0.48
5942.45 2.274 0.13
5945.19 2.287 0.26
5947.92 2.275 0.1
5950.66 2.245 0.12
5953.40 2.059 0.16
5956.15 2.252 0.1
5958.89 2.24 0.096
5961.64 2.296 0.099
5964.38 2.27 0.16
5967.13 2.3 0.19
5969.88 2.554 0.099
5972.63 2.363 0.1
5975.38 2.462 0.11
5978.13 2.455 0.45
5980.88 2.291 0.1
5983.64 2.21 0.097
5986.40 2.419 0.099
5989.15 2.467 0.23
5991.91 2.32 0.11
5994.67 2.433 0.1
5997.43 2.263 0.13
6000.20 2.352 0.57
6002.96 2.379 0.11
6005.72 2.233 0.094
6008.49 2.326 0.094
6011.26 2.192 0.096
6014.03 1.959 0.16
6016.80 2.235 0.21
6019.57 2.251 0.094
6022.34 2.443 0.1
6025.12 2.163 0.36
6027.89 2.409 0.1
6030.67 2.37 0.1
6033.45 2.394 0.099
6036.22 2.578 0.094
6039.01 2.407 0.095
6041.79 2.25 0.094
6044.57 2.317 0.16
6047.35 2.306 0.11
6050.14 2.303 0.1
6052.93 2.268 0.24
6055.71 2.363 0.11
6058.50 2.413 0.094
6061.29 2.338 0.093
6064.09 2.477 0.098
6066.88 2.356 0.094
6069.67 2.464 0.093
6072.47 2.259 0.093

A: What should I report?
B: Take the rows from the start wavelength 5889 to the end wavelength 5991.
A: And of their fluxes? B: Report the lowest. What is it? 1.806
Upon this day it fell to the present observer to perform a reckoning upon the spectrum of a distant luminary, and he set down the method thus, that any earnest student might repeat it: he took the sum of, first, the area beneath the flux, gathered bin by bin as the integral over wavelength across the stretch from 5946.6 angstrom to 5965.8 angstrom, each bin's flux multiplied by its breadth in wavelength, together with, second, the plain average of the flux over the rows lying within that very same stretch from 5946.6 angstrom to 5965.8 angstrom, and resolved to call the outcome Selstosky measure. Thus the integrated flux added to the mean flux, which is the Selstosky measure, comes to 45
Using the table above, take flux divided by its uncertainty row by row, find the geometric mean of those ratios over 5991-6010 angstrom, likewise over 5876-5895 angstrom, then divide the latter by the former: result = 1.0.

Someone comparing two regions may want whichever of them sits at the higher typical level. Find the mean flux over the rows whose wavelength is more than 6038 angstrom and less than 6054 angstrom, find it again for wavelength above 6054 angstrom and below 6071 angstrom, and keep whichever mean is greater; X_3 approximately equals 2.40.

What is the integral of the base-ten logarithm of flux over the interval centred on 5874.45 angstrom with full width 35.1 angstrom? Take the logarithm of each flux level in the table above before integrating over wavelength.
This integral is 11.9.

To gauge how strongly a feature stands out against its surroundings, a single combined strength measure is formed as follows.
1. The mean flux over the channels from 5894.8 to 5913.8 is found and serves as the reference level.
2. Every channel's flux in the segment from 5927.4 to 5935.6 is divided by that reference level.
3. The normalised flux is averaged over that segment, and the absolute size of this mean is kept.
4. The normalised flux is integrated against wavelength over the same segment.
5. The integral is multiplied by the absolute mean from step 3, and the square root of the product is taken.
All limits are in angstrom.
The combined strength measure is 3.03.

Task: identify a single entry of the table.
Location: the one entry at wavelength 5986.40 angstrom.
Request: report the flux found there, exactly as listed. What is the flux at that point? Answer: 2.419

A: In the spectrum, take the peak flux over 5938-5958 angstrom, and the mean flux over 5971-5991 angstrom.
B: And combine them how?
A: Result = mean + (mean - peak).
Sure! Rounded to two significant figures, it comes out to 2.5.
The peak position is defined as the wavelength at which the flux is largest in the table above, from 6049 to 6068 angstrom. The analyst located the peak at 6064.09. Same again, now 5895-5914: 5898.82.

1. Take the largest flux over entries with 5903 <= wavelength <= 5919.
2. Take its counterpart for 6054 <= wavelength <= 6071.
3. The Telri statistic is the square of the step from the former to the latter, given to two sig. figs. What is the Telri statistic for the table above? 0.027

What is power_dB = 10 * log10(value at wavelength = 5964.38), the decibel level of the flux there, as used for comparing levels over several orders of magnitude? 3.56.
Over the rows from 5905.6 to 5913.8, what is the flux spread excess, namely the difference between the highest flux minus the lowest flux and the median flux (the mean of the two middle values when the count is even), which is -2.11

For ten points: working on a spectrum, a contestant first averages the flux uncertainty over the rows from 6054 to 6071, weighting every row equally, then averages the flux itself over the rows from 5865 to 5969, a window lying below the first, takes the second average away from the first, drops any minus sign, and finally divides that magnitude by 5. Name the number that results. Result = 0.422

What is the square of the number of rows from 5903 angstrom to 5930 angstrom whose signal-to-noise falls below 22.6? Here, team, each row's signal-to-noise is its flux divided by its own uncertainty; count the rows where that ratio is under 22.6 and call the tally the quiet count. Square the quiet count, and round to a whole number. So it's 36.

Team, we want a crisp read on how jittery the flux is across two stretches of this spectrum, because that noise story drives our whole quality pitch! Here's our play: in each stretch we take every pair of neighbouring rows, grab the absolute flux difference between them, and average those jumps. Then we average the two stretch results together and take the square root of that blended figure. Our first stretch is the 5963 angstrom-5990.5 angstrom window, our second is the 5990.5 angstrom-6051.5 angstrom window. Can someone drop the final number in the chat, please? 0.352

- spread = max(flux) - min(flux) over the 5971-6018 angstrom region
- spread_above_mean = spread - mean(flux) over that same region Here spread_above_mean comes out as -1.81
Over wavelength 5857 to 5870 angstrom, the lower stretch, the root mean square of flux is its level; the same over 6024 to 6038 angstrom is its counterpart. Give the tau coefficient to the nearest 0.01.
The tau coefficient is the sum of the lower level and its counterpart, 4.66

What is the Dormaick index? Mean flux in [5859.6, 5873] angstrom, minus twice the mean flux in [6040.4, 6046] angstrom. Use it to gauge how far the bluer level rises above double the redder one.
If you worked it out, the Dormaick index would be -2.31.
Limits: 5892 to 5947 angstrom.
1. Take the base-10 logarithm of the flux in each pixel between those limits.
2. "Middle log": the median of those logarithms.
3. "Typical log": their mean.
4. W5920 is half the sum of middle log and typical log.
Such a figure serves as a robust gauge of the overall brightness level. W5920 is 0.349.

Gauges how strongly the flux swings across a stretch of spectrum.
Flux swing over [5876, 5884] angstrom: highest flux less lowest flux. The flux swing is 0.156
